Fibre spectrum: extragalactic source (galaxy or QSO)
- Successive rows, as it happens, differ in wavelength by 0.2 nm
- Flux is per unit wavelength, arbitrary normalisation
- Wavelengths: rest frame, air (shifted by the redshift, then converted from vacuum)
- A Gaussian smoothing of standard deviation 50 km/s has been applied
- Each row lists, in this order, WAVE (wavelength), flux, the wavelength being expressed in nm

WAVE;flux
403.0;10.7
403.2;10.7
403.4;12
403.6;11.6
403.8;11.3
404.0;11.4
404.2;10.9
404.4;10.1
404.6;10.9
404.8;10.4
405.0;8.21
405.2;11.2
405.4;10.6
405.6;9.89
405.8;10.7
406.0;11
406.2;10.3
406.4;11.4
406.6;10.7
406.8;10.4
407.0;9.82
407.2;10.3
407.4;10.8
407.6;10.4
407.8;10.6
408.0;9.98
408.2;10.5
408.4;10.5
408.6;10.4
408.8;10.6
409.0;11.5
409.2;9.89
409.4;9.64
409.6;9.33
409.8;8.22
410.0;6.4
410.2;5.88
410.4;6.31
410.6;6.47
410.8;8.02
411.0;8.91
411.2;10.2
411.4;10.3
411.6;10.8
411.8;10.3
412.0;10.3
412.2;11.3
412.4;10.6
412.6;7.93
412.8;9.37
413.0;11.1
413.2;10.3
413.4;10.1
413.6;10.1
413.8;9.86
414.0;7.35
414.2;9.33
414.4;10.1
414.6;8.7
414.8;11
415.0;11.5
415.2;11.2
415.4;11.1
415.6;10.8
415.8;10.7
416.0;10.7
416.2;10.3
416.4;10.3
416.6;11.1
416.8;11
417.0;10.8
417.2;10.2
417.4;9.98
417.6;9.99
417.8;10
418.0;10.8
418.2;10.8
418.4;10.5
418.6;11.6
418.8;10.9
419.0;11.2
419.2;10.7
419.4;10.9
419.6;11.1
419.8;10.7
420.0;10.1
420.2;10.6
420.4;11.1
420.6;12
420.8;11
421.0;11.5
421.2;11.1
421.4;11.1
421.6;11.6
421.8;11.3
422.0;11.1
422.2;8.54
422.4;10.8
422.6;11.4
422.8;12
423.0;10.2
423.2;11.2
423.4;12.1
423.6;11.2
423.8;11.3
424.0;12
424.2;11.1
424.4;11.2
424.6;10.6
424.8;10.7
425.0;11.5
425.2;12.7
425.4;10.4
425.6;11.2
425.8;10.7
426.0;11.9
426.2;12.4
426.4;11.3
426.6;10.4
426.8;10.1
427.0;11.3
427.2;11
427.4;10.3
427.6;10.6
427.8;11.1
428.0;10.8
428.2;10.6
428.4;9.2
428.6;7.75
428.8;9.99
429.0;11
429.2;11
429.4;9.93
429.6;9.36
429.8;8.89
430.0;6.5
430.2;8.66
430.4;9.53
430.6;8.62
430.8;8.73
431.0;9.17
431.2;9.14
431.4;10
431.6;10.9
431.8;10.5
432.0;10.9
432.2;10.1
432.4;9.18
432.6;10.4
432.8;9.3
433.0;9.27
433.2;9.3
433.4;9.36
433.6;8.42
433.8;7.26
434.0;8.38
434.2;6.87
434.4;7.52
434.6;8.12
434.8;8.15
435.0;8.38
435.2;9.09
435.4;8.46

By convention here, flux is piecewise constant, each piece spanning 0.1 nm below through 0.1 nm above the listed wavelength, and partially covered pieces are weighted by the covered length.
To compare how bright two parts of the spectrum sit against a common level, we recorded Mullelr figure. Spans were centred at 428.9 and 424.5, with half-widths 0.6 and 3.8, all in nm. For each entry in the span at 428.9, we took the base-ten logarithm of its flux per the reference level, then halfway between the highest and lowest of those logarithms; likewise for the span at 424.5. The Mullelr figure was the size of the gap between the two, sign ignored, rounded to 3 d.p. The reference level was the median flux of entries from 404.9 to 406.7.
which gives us 0.052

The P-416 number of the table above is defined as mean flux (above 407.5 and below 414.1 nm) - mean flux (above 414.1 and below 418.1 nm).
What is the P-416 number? -1.0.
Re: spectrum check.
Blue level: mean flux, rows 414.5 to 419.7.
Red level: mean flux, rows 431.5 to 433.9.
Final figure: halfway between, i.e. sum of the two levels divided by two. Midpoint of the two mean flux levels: 10.1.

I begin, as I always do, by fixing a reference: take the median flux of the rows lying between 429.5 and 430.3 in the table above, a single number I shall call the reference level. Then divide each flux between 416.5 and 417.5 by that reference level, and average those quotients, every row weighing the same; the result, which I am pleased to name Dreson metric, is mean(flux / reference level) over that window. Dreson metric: 1.21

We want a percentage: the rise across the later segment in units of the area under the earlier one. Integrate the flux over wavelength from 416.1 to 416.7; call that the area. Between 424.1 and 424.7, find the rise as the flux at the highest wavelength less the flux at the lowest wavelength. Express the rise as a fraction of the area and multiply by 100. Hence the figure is -7.9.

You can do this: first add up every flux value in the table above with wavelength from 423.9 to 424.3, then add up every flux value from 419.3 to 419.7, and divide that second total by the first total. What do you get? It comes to 0.95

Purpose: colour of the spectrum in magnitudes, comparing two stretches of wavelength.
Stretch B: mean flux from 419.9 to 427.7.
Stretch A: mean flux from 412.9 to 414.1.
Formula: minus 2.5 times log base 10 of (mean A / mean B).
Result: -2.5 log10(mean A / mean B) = 0.13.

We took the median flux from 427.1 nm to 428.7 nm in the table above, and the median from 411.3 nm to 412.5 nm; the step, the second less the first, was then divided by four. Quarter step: -0.04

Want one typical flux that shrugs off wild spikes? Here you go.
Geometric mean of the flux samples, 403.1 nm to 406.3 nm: 10.7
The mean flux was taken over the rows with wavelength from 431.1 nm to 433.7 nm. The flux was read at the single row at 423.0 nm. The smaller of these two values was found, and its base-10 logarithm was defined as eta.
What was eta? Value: 0.99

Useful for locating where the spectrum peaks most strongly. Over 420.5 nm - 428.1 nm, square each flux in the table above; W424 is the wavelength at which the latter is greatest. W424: 425.2 nm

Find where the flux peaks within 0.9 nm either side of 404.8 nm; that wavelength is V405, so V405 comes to 404.0 nm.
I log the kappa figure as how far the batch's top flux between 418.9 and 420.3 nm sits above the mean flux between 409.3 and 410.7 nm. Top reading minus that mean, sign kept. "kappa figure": 3.7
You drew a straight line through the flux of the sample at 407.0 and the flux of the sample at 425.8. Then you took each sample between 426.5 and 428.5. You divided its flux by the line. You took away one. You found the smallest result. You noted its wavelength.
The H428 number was 428.4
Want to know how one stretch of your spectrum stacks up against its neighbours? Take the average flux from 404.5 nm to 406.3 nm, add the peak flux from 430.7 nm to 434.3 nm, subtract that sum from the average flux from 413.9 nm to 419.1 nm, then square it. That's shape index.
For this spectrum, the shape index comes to 117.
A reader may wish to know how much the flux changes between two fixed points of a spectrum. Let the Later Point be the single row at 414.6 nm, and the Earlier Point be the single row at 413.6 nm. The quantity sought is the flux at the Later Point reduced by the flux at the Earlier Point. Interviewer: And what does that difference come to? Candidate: -1.4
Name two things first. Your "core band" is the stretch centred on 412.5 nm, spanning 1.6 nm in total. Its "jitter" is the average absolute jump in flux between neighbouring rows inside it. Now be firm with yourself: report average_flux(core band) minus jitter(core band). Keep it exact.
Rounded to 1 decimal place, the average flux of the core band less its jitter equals 9.0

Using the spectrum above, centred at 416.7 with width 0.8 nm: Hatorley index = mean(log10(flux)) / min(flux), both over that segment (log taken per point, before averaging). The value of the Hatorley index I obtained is 0.1003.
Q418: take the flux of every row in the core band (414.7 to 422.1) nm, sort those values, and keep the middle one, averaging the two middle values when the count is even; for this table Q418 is 10.9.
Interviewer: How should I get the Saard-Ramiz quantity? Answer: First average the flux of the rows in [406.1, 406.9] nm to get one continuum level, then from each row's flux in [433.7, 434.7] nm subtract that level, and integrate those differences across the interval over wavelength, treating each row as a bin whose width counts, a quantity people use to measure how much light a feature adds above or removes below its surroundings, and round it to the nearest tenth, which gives -3.1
